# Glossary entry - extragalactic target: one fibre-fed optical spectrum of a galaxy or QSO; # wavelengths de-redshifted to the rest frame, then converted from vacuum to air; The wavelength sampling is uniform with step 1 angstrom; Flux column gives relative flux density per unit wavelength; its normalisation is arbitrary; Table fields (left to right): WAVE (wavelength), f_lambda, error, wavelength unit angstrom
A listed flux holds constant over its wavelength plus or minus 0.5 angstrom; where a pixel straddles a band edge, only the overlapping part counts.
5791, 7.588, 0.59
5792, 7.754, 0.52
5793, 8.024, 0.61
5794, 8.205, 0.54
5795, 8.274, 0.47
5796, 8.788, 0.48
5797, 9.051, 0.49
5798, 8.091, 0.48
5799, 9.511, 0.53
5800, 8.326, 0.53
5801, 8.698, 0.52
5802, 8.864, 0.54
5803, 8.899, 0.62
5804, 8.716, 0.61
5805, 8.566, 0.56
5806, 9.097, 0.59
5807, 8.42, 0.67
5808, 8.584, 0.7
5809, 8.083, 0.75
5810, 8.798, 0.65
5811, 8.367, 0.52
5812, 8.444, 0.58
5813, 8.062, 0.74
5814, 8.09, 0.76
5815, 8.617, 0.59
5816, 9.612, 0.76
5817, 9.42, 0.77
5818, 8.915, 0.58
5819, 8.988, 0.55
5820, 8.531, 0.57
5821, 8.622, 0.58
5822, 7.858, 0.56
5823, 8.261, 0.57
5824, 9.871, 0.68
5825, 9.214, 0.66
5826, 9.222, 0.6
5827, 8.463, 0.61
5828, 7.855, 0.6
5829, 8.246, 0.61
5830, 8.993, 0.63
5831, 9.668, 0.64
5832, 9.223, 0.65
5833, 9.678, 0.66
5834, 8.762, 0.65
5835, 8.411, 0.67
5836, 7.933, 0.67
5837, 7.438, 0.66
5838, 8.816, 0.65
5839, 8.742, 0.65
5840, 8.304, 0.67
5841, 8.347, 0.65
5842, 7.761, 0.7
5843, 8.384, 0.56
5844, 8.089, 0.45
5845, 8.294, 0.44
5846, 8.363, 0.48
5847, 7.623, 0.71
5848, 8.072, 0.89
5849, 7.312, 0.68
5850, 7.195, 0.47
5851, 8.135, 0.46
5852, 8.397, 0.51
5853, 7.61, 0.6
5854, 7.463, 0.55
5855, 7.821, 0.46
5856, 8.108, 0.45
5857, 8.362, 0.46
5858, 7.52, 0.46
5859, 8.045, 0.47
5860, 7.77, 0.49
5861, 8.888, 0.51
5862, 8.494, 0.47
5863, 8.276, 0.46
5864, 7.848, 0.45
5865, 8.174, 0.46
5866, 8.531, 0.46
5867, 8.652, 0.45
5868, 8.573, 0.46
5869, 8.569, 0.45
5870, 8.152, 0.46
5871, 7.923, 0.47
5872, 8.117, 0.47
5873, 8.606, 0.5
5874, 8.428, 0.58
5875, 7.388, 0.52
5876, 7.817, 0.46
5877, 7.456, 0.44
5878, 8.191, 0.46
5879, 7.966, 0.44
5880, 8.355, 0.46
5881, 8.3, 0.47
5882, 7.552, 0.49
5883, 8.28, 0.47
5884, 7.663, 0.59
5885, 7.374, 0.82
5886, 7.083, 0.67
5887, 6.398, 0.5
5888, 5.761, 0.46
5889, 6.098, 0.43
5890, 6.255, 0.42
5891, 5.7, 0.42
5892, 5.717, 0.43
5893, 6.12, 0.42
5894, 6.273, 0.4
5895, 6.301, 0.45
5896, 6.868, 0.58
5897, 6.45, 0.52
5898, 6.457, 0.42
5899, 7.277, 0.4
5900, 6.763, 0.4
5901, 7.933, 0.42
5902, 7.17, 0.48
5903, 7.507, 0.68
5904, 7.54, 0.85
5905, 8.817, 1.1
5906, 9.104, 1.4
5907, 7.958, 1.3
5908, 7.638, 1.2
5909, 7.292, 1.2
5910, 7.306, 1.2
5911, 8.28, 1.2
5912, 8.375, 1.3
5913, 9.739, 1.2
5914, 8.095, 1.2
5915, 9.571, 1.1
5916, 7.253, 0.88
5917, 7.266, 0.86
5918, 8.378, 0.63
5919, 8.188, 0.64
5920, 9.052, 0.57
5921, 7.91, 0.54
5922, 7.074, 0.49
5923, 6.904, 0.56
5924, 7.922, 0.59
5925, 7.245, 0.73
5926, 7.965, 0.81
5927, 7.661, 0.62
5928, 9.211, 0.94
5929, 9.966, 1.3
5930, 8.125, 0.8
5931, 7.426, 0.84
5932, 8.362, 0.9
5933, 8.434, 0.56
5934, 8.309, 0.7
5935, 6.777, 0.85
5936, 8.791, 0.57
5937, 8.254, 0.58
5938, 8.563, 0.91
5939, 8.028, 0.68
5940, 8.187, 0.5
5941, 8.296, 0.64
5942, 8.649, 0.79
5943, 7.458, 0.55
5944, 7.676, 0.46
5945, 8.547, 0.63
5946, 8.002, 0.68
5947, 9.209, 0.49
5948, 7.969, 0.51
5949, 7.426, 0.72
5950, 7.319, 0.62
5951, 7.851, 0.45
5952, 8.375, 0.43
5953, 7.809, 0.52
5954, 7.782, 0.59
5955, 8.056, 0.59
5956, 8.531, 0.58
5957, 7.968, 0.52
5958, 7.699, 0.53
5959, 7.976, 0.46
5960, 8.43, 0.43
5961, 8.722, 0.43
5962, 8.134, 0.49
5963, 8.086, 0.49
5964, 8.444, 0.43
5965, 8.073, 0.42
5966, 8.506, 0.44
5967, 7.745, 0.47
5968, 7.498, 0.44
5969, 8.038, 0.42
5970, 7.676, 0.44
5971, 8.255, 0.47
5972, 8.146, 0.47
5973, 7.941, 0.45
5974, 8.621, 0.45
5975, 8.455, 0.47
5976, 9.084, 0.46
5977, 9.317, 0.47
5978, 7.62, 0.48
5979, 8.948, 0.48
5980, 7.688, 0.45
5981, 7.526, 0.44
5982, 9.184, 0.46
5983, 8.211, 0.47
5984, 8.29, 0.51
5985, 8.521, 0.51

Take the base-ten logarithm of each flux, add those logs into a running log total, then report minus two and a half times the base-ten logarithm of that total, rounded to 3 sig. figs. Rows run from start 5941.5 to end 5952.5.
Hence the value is -2.49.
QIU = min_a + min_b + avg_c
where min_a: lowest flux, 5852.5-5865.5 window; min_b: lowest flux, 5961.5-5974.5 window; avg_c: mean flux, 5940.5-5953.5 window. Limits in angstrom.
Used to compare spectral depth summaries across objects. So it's 23.01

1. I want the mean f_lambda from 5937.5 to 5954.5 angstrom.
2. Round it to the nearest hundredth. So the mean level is 8.07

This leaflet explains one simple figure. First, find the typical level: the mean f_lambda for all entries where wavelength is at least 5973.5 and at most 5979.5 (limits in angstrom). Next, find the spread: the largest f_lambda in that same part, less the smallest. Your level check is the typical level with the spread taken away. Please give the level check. 7.0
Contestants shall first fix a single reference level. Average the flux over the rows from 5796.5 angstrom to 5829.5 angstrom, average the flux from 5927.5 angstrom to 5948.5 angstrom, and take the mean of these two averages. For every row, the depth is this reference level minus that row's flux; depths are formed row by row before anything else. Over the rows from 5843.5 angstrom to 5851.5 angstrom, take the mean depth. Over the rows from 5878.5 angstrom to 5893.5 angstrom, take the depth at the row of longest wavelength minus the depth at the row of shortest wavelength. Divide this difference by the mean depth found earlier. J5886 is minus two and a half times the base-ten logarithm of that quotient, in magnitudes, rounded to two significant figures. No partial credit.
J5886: -1.2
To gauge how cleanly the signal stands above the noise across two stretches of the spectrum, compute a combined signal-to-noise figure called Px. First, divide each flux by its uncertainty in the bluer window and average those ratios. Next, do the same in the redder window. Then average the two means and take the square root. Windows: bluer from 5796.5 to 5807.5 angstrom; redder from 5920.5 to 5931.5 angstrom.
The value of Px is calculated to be 3.7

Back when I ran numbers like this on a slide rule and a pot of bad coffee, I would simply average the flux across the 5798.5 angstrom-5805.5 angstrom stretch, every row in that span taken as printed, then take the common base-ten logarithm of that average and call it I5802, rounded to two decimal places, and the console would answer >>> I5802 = 0.94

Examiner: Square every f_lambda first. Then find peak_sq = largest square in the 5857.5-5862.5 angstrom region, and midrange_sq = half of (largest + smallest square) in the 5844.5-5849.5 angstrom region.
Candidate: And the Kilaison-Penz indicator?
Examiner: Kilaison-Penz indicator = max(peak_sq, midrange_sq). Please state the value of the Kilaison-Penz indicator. 79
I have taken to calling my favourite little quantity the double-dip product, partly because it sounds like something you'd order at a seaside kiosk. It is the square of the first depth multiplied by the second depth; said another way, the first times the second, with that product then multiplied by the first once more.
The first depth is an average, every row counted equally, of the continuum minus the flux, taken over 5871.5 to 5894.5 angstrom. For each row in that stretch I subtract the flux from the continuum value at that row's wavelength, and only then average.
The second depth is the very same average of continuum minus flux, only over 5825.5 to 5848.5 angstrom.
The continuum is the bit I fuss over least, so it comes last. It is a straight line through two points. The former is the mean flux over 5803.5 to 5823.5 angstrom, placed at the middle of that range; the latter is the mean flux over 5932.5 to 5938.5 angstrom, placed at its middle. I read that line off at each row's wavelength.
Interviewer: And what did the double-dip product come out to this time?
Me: 0.072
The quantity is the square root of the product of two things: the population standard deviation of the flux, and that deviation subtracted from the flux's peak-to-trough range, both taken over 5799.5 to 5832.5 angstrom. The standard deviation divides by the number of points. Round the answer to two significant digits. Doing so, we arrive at 0.87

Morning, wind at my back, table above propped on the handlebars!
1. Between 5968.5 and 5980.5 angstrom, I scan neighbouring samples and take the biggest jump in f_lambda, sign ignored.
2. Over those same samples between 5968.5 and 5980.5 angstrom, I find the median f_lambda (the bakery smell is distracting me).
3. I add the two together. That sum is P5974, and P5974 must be 9.9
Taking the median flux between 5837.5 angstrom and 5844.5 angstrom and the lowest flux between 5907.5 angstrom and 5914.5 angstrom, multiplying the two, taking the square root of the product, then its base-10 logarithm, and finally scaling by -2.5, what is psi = -2.23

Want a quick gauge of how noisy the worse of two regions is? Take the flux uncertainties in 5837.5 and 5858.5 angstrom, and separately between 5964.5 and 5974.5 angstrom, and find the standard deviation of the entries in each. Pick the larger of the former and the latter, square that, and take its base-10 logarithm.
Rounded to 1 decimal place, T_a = -1.8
